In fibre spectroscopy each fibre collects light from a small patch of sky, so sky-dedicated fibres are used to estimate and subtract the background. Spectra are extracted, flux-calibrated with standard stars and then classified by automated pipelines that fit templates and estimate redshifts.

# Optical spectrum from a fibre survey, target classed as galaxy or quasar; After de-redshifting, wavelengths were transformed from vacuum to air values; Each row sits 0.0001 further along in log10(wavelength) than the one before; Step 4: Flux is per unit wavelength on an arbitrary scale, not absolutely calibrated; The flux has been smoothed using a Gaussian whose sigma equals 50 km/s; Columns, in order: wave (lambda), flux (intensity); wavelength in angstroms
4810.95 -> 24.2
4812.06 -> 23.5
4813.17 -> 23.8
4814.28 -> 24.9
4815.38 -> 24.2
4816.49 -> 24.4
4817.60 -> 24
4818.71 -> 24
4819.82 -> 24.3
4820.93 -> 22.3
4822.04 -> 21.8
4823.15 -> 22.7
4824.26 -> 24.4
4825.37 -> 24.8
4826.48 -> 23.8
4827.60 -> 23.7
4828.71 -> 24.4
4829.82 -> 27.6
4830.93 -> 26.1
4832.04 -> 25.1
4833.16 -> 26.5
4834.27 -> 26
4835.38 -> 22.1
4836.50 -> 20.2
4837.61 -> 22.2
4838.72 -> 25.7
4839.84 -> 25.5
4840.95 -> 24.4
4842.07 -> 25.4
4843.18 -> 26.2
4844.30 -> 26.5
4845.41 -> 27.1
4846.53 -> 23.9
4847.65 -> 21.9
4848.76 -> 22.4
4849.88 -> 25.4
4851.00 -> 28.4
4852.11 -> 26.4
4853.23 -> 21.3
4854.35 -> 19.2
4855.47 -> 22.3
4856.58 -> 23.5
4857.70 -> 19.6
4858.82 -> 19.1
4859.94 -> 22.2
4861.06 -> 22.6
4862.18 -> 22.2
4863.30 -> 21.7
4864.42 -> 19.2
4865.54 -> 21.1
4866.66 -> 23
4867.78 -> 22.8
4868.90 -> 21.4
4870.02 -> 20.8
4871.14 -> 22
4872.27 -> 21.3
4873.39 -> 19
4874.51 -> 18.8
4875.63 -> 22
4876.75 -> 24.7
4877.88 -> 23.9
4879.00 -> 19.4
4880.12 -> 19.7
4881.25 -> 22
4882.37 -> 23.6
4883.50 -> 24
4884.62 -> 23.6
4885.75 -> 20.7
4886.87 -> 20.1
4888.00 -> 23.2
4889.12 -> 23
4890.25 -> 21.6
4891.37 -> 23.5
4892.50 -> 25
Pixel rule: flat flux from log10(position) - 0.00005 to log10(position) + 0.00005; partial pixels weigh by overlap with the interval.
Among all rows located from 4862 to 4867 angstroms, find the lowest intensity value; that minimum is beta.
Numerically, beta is 19.2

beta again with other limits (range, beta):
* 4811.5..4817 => 23.5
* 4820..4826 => 21.8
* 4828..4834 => 24.4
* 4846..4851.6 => 21.9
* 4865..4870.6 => 20.8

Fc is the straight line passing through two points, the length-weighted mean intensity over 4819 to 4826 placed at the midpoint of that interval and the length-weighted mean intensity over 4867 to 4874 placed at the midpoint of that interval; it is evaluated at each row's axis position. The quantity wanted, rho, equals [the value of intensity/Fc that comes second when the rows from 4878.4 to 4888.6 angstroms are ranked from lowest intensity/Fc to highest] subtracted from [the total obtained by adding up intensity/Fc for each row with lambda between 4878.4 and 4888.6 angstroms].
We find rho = 8.6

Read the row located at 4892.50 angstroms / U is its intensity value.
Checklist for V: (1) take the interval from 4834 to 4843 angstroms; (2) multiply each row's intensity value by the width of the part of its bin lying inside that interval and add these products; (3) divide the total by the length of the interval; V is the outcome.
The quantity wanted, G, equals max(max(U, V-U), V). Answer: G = 25.0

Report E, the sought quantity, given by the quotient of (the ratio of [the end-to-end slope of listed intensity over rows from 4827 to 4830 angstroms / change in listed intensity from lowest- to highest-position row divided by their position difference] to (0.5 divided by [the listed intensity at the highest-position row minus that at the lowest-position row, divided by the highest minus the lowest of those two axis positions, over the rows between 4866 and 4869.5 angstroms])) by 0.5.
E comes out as -5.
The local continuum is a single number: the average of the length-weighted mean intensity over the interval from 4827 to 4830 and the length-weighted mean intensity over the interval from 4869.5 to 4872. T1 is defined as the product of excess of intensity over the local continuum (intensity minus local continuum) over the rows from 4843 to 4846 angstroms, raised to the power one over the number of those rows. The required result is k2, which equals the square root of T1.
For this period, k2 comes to 1.86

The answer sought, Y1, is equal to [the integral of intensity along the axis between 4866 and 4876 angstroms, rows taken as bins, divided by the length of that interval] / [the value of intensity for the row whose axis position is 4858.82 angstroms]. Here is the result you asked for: 1.11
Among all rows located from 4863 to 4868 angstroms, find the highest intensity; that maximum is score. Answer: 23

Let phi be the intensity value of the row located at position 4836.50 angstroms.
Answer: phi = 20.2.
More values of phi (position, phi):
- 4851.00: 28.4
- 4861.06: 22.6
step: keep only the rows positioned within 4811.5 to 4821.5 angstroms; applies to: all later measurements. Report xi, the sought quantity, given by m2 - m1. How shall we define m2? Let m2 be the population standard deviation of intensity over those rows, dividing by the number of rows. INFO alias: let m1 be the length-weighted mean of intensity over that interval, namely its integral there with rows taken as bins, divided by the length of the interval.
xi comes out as -23.2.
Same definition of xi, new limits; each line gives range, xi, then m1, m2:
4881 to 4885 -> -22.6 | 23.4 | 0.8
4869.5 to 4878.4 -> -19.6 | 21.5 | 2.0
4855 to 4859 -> -19.5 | 21.3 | 1.8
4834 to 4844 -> -22.2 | 24.2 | 2.0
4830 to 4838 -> -21.9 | 24.2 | 2.3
